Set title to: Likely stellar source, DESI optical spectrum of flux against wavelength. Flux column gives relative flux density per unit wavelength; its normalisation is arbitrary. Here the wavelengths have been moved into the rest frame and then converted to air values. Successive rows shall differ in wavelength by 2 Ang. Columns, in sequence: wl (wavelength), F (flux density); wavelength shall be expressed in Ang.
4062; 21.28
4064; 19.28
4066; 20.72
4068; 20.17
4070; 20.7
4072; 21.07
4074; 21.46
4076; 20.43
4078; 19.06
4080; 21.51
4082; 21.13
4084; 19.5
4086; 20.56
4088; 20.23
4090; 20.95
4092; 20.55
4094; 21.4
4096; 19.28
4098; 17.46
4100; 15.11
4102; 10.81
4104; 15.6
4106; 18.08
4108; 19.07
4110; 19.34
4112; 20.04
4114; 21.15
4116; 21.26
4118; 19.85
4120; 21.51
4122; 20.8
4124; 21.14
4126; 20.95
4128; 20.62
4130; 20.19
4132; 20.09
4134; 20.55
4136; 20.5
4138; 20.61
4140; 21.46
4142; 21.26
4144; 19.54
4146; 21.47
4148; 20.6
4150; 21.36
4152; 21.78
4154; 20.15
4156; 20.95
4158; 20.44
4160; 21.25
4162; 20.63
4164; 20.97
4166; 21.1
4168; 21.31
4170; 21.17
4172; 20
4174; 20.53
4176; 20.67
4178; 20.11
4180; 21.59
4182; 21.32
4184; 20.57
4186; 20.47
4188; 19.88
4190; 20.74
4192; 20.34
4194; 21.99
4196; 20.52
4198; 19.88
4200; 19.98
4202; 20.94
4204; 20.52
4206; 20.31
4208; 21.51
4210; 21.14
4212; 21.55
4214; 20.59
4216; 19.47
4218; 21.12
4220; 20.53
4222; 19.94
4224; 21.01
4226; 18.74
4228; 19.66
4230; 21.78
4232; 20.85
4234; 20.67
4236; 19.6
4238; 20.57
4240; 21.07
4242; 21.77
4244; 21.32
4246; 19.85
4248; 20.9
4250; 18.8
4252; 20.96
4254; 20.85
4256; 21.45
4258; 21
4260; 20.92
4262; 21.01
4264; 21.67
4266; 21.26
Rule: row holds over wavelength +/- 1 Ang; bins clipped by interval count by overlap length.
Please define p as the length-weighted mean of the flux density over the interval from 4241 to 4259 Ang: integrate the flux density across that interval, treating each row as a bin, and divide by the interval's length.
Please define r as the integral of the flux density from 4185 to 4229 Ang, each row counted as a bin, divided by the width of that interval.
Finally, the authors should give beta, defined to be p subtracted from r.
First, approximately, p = 20.8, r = 20.5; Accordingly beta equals -0.27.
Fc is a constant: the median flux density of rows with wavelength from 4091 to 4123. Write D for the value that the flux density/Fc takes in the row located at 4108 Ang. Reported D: 0.97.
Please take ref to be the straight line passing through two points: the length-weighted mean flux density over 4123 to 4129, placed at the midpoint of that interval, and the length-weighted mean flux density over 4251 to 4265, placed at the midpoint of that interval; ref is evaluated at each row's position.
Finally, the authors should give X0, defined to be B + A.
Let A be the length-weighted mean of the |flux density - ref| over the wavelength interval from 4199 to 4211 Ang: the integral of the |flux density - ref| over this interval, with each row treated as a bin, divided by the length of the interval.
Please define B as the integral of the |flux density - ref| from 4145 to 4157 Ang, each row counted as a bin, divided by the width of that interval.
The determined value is 0.98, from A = 0.49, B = 0.49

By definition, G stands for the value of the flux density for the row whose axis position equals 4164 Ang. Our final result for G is 20.97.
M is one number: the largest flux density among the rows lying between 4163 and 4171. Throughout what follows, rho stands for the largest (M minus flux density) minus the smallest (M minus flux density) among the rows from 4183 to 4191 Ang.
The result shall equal 0.9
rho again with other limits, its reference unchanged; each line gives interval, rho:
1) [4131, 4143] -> 1.4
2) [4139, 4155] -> 2.2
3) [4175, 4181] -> 1.5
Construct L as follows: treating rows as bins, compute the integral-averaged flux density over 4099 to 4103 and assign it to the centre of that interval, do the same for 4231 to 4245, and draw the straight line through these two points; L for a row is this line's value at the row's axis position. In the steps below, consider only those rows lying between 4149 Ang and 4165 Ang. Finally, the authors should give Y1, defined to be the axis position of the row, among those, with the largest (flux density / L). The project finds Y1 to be 4152 Ang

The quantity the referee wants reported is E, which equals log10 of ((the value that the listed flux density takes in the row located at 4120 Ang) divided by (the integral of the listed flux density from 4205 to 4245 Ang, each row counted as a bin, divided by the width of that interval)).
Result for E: 0.018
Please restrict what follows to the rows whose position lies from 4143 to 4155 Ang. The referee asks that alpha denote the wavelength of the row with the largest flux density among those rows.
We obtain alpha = 4152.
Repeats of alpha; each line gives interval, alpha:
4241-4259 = 4242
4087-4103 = 4094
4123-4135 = 4124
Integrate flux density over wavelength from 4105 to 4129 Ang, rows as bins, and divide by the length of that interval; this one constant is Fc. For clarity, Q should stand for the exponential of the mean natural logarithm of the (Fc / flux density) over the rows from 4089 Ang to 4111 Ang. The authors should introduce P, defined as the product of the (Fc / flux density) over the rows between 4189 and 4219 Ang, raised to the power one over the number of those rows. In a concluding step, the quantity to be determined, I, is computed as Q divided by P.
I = 1.17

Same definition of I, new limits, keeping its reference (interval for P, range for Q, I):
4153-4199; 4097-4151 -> 1.06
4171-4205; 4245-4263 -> 1.00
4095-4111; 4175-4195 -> 0.80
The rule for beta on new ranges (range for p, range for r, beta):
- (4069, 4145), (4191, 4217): 0.81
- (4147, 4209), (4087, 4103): -2.54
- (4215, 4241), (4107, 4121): -0.07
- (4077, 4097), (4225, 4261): 0.18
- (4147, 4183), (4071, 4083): -0.11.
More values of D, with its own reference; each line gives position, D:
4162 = 1.05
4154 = 1.03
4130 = 1.03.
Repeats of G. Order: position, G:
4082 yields 21.13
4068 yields 20.17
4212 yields 21.55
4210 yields 21.14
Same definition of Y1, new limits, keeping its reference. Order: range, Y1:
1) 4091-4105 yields 4094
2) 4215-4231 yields 4218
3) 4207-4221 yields 4208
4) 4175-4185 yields 4180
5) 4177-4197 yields 4180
